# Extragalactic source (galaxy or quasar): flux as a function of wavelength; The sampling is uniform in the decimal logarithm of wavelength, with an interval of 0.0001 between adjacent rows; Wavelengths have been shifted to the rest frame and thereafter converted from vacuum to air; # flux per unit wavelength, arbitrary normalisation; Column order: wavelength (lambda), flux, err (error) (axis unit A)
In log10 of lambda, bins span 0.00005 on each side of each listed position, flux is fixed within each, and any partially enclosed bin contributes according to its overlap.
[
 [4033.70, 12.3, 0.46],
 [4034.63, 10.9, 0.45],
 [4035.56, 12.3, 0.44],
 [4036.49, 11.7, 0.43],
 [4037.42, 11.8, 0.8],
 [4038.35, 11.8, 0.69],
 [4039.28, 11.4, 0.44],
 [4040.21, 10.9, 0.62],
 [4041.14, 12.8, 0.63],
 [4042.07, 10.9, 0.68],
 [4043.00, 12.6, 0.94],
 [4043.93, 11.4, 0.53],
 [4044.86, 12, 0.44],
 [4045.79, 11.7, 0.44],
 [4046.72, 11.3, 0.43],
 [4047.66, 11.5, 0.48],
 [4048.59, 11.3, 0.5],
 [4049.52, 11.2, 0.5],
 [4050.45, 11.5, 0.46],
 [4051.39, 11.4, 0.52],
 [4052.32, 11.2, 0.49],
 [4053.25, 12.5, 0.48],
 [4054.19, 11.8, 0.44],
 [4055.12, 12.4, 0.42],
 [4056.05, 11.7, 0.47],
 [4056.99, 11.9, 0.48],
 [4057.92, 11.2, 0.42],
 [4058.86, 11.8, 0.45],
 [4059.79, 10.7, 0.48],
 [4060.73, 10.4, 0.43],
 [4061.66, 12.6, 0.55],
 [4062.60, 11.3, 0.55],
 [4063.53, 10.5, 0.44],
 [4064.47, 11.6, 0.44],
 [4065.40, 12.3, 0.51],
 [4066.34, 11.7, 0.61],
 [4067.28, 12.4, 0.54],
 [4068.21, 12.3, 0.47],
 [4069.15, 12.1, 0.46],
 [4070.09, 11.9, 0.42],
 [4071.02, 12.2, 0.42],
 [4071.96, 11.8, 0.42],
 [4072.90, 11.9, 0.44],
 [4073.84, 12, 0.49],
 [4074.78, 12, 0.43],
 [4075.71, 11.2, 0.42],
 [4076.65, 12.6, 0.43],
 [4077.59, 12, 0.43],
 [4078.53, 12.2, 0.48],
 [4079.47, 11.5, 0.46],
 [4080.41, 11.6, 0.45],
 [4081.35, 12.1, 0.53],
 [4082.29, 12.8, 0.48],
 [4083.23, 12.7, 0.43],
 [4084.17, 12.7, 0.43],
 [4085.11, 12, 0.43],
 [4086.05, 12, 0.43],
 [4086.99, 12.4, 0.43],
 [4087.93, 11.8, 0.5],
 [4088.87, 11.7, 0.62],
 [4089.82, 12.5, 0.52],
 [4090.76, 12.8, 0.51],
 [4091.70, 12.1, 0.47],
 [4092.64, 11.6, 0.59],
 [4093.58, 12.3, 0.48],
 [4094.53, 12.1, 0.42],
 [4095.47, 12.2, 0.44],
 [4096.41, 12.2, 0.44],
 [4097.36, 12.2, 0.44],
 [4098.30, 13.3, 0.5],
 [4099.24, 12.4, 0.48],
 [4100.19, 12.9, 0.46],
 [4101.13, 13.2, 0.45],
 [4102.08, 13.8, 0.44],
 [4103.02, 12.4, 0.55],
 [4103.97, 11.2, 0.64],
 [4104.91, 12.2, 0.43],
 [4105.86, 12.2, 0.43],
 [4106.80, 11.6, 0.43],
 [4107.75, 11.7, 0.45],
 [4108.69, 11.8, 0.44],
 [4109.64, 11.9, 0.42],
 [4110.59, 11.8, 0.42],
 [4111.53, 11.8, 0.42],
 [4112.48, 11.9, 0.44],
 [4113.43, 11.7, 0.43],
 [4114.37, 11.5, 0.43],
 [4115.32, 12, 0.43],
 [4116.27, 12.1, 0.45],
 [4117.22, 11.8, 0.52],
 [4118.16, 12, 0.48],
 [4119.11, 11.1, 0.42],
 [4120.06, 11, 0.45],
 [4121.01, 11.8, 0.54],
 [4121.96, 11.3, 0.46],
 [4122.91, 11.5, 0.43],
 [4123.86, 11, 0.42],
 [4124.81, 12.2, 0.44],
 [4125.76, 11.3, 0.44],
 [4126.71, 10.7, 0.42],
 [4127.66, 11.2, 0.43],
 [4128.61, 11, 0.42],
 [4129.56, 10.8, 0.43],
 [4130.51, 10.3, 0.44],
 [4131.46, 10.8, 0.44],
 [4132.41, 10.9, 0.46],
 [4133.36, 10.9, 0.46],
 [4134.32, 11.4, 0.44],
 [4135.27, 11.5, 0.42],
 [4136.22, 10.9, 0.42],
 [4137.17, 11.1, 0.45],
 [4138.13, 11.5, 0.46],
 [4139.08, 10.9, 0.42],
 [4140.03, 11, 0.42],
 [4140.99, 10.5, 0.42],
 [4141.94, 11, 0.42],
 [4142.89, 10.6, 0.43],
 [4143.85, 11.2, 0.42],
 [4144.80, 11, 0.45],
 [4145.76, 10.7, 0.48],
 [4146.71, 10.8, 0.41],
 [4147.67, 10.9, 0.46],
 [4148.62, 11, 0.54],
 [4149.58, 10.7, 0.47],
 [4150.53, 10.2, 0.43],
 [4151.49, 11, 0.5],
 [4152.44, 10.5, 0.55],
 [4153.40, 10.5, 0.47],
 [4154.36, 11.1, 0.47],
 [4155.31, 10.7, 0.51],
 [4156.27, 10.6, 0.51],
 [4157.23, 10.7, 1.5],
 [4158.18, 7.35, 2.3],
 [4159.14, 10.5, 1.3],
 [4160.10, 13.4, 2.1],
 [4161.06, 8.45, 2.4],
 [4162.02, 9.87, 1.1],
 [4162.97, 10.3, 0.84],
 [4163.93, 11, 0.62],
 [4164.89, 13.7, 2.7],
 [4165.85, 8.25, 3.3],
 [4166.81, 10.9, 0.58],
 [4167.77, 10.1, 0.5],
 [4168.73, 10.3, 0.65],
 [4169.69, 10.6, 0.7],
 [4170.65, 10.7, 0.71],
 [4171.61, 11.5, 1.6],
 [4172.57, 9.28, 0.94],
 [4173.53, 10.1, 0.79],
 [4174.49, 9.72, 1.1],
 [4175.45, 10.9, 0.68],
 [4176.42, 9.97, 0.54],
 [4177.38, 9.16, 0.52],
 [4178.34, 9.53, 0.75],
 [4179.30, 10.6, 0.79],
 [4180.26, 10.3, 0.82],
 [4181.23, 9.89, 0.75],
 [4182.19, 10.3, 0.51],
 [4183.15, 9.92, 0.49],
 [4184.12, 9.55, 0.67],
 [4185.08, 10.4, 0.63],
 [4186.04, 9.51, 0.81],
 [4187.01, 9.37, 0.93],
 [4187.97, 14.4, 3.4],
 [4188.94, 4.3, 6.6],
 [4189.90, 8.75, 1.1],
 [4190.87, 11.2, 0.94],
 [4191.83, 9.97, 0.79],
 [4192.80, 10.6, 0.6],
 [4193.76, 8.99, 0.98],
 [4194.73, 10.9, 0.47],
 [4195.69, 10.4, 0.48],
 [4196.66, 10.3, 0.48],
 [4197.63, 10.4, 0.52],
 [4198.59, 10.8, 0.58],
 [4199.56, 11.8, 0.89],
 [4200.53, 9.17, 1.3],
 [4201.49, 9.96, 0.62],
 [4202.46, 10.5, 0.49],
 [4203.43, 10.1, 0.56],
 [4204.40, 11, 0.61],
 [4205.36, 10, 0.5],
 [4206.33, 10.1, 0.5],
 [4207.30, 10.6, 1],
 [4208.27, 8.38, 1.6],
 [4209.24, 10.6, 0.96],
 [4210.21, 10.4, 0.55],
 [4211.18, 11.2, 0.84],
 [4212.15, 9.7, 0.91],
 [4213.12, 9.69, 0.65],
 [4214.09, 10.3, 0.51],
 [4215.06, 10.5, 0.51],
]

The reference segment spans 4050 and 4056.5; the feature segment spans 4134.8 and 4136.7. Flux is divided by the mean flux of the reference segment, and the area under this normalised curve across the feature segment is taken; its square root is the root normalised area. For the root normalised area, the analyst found 1.35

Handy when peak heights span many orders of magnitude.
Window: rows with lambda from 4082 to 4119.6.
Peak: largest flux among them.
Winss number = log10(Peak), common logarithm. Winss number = 1.14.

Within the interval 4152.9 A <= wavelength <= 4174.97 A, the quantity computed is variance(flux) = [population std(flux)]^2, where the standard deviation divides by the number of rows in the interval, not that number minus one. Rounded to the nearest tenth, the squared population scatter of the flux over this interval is 1.8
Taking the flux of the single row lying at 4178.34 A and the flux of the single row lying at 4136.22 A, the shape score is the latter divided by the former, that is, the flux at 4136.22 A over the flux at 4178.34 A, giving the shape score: 1.14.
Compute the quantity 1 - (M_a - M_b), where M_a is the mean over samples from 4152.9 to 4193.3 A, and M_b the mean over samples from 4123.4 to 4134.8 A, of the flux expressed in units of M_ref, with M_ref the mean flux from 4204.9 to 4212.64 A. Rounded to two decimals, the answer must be 1.08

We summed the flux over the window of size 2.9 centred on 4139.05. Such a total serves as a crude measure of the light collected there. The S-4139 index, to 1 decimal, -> 33.4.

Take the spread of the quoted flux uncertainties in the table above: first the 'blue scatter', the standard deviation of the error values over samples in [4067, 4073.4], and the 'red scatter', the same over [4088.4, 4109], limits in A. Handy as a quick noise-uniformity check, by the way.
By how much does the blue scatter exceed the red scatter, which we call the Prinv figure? -0.02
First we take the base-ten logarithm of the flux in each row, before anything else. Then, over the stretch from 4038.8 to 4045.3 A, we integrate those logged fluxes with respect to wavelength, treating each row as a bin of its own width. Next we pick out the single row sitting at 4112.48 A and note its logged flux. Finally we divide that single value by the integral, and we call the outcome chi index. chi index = 0.155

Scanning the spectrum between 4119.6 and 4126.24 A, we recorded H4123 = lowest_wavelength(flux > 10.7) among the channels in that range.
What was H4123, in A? 4120.06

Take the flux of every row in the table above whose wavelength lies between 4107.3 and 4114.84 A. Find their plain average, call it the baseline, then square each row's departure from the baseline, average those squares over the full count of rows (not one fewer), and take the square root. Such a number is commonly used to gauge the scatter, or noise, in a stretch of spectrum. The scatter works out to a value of 0.1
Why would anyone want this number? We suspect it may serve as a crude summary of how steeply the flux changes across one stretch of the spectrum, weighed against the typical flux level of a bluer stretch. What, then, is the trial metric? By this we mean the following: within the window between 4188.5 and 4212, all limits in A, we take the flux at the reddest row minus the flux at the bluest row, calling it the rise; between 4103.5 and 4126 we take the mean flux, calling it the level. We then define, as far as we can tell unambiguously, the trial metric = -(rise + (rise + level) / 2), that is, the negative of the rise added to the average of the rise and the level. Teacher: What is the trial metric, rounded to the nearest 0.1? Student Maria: -16.2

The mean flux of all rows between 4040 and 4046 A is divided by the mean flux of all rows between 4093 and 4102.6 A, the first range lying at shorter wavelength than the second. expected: 0.93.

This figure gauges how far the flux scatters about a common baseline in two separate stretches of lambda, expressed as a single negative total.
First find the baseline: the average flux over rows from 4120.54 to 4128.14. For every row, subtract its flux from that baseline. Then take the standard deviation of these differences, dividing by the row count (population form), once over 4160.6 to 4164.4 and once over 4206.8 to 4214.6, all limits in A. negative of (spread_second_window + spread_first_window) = -1.7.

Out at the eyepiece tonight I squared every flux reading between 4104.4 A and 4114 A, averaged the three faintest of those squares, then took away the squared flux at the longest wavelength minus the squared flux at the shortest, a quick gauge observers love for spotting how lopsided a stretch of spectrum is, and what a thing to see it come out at 148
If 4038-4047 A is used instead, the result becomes 133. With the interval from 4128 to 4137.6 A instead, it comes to 111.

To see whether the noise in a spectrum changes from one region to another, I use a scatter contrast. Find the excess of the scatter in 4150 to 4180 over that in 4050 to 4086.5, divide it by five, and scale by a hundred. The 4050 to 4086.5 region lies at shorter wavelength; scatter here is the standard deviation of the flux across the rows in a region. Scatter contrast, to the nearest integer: 13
